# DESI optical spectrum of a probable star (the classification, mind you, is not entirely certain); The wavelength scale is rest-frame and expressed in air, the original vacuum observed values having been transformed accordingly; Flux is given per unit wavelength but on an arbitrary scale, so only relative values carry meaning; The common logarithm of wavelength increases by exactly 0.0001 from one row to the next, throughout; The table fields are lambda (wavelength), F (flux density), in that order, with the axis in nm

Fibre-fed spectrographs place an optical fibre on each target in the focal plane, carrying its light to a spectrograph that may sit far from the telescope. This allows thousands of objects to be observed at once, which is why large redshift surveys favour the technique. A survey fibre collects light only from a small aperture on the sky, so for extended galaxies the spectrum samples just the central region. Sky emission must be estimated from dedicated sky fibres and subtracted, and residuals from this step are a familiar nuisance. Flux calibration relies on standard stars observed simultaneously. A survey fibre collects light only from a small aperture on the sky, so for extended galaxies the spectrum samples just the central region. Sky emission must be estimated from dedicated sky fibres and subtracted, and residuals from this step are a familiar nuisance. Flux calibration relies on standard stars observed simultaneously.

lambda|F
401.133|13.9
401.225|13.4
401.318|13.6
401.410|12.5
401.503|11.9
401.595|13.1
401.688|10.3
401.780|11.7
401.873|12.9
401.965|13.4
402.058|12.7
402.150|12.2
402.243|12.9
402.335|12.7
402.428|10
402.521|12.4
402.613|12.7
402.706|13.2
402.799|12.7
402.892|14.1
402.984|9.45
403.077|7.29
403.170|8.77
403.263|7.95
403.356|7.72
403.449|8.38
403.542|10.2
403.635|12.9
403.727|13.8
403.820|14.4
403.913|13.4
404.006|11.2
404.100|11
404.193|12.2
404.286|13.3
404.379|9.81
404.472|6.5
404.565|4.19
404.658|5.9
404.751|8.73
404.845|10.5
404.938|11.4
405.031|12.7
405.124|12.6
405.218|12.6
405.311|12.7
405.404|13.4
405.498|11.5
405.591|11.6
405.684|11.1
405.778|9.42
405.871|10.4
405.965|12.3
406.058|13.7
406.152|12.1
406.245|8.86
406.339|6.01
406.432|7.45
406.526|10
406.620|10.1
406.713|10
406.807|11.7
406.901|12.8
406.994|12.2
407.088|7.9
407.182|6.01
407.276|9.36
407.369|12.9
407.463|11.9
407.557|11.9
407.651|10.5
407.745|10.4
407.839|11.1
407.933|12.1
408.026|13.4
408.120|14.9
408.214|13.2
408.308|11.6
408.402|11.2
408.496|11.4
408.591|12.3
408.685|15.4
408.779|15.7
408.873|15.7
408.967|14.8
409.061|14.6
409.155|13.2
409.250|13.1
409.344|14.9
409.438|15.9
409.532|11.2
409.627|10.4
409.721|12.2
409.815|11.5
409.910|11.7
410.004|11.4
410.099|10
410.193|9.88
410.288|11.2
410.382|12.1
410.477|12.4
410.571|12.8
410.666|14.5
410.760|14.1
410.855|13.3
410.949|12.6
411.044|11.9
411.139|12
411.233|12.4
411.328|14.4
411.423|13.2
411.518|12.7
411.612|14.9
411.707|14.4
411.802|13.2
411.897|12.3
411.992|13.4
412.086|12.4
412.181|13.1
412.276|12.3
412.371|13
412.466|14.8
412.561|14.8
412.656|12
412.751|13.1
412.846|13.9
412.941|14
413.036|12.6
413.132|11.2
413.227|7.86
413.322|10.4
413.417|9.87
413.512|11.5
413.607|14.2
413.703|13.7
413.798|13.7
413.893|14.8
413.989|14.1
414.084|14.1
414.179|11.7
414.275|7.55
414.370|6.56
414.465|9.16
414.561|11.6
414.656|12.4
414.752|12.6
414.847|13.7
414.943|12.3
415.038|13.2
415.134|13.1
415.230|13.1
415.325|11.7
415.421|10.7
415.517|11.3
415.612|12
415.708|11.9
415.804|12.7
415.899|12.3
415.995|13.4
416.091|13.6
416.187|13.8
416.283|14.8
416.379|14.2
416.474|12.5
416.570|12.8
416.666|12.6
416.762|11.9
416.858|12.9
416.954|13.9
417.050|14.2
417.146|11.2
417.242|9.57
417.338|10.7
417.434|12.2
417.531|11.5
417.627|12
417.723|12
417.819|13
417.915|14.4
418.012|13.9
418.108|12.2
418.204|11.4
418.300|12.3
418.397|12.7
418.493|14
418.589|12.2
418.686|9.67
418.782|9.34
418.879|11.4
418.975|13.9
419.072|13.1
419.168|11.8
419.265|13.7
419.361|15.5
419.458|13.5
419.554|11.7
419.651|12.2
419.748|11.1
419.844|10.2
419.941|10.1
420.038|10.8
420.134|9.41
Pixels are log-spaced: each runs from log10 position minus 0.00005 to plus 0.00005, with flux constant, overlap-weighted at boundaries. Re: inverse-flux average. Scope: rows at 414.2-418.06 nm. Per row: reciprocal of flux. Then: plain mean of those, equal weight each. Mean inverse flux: 0.084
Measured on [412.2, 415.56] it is 0.085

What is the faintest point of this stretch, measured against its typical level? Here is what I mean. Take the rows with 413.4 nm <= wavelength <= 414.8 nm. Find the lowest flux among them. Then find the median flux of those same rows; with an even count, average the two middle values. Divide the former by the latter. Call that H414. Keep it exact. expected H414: 0.53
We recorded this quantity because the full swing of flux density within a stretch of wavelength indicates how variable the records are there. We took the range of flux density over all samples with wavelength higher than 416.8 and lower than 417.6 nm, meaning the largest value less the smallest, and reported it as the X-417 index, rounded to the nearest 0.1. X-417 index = 4.6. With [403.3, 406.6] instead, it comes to 10.2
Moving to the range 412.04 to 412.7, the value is 2.8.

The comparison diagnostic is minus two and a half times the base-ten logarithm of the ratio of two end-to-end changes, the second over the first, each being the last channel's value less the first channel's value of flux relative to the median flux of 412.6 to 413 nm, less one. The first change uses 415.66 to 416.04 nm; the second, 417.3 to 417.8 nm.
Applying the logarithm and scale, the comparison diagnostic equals 0.2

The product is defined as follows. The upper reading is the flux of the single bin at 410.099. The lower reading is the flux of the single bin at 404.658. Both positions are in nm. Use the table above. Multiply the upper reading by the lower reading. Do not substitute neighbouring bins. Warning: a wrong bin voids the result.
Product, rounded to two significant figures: 59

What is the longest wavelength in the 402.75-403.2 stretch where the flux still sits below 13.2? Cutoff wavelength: 403.170 nm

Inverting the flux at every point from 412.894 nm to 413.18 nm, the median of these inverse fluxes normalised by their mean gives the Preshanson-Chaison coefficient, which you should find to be 0.99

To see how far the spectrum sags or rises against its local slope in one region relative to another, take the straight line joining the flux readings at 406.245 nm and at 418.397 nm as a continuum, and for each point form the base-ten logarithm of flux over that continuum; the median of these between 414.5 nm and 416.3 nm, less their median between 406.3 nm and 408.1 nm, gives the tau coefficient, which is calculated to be -0.020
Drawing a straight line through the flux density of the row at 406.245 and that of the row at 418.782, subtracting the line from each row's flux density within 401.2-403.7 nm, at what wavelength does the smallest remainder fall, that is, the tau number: 403.077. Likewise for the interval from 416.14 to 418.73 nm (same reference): 417.242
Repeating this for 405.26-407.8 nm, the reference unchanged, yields 407.182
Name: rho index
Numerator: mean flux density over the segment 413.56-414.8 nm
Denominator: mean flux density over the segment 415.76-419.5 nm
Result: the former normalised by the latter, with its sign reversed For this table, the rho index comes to -0.95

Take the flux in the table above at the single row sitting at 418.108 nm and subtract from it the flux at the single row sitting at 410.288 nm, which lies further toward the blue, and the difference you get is 1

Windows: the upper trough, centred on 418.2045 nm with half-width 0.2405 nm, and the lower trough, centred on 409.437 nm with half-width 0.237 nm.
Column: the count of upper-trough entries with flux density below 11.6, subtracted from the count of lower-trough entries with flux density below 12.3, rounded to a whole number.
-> 1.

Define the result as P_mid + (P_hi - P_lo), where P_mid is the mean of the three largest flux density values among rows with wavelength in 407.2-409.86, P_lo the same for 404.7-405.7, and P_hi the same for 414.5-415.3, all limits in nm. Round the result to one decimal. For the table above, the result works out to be 16.2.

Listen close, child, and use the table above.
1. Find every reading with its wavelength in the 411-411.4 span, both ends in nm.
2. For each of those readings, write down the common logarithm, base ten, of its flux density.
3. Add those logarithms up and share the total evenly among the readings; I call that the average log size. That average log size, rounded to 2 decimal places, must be 1.10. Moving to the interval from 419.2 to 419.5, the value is 1.15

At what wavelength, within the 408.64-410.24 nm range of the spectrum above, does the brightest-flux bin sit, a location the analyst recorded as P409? 409.438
